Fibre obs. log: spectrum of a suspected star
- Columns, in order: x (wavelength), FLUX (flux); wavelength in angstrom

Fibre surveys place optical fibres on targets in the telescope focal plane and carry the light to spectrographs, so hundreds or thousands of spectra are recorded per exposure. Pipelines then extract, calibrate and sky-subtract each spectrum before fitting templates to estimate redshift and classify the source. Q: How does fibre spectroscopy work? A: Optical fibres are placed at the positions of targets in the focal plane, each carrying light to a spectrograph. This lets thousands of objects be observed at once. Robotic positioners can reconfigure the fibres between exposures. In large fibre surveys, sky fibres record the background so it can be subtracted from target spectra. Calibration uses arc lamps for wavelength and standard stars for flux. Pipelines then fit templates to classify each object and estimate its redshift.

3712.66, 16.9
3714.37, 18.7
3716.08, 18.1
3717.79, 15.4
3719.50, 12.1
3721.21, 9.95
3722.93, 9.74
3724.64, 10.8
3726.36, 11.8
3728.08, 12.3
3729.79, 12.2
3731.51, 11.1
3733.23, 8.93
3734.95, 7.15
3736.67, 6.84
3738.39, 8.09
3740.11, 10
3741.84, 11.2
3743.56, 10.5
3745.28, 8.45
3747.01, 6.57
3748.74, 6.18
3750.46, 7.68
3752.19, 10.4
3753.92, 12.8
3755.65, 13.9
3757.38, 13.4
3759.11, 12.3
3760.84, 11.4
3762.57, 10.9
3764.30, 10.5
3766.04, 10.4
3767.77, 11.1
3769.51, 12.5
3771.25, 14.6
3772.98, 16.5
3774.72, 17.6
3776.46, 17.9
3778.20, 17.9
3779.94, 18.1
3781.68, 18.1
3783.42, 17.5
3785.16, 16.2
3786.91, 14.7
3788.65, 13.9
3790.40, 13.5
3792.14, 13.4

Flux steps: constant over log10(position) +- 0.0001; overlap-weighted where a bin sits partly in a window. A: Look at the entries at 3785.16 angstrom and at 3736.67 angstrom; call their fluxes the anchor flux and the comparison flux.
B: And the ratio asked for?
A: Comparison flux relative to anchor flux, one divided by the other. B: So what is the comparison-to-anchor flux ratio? 0.42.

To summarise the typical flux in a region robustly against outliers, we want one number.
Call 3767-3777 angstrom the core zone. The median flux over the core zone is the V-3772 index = 16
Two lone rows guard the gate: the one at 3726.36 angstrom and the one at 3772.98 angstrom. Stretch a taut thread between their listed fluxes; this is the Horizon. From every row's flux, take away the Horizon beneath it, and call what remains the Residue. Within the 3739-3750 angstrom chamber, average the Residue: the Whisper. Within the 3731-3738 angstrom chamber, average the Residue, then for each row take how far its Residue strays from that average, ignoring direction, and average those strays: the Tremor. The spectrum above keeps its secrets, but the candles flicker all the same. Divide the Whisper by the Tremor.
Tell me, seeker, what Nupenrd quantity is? -2.9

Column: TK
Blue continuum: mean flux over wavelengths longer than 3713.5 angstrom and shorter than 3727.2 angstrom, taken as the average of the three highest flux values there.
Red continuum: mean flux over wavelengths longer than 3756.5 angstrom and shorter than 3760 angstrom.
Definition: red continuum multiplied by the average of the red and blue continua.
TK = 194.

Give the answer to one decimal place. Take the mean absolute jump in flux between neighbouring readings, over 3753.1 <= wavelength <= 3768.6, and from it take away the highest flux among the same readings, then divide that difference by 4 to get -3.3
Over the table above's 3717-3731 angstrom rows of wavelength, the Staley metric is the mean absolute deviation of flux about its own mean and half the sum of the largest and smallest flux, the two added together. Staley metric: 14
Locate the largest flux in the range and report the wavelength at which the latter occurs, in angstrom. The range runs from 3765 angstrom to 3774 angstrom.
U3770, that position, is 3772.98 angstrom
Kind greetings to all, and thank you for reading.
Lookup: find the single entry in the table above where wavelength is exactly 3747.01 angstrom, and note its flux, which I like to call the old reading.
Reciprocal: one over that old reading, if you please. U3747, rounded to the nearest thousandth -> 0.152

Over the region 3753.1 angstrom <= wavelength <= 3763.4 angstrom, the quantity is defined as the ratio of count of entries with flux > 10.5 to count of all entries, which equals 1.0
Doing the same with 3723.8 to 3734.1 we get 0.8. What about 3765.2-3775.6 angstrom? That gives 0.8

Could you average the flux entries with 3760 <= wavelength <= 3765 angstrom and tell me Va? 11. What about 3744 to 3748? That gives 8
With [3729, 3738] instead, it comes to 9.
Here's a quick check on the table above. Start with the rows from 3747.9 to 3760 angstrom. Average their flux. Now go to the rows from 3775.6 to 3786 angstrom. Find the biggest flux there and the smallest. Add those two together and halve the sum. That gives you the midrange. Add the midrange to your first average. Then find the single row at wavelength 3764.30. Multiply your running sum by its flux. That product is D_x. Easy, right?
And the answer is 295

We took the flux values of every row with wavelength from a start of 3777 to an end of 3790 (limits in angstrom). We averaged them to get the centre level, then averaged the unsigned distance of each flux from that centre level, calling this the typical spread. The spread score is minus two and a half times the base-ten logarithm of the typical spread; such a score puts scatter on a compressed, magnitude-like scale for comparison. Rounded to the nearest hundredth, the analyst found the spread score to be -0.41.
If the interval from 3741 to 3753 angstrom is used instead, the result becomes -0.58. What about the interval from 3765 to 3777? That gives -1.04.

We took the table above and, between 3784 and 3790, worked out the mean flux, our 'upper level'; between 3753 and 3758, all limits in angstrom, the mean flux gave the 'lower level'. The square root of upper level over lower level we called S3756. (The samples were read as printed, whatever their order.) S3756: 1.06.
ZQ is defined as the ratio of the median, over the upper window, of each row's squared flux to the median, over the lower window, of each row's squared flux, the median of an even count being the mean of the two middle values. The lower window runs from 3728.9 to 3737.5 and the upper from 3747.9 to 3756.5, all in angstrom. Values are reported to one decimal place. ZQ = 1.4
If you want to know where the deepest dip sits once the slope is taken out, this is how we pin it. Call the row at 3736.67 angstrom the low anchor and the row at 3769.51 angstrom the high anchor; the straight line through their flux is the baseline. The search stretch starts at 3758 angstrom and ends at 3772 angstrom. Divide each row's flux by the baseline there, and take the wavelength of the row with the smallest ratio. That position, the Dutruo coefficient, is 3766.04 angstrom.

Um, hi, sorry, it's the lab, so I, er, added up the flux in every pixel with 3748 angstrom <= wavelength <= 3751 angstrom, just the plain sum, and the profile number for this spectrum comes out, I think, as 14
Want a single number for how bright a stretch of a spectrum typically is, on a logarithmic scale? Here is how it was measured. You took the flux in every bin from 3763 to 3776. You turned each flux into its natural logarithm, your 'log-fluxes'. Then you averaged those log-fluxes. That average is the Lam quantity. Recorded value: 2.57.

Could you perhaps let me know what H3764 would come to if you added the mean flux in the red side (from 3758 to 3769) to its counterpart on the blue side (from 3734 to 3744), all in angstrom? 20.1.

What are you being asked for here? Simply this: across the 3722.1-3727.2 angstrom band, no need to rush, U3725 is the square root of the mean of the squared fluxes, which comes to 10.8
